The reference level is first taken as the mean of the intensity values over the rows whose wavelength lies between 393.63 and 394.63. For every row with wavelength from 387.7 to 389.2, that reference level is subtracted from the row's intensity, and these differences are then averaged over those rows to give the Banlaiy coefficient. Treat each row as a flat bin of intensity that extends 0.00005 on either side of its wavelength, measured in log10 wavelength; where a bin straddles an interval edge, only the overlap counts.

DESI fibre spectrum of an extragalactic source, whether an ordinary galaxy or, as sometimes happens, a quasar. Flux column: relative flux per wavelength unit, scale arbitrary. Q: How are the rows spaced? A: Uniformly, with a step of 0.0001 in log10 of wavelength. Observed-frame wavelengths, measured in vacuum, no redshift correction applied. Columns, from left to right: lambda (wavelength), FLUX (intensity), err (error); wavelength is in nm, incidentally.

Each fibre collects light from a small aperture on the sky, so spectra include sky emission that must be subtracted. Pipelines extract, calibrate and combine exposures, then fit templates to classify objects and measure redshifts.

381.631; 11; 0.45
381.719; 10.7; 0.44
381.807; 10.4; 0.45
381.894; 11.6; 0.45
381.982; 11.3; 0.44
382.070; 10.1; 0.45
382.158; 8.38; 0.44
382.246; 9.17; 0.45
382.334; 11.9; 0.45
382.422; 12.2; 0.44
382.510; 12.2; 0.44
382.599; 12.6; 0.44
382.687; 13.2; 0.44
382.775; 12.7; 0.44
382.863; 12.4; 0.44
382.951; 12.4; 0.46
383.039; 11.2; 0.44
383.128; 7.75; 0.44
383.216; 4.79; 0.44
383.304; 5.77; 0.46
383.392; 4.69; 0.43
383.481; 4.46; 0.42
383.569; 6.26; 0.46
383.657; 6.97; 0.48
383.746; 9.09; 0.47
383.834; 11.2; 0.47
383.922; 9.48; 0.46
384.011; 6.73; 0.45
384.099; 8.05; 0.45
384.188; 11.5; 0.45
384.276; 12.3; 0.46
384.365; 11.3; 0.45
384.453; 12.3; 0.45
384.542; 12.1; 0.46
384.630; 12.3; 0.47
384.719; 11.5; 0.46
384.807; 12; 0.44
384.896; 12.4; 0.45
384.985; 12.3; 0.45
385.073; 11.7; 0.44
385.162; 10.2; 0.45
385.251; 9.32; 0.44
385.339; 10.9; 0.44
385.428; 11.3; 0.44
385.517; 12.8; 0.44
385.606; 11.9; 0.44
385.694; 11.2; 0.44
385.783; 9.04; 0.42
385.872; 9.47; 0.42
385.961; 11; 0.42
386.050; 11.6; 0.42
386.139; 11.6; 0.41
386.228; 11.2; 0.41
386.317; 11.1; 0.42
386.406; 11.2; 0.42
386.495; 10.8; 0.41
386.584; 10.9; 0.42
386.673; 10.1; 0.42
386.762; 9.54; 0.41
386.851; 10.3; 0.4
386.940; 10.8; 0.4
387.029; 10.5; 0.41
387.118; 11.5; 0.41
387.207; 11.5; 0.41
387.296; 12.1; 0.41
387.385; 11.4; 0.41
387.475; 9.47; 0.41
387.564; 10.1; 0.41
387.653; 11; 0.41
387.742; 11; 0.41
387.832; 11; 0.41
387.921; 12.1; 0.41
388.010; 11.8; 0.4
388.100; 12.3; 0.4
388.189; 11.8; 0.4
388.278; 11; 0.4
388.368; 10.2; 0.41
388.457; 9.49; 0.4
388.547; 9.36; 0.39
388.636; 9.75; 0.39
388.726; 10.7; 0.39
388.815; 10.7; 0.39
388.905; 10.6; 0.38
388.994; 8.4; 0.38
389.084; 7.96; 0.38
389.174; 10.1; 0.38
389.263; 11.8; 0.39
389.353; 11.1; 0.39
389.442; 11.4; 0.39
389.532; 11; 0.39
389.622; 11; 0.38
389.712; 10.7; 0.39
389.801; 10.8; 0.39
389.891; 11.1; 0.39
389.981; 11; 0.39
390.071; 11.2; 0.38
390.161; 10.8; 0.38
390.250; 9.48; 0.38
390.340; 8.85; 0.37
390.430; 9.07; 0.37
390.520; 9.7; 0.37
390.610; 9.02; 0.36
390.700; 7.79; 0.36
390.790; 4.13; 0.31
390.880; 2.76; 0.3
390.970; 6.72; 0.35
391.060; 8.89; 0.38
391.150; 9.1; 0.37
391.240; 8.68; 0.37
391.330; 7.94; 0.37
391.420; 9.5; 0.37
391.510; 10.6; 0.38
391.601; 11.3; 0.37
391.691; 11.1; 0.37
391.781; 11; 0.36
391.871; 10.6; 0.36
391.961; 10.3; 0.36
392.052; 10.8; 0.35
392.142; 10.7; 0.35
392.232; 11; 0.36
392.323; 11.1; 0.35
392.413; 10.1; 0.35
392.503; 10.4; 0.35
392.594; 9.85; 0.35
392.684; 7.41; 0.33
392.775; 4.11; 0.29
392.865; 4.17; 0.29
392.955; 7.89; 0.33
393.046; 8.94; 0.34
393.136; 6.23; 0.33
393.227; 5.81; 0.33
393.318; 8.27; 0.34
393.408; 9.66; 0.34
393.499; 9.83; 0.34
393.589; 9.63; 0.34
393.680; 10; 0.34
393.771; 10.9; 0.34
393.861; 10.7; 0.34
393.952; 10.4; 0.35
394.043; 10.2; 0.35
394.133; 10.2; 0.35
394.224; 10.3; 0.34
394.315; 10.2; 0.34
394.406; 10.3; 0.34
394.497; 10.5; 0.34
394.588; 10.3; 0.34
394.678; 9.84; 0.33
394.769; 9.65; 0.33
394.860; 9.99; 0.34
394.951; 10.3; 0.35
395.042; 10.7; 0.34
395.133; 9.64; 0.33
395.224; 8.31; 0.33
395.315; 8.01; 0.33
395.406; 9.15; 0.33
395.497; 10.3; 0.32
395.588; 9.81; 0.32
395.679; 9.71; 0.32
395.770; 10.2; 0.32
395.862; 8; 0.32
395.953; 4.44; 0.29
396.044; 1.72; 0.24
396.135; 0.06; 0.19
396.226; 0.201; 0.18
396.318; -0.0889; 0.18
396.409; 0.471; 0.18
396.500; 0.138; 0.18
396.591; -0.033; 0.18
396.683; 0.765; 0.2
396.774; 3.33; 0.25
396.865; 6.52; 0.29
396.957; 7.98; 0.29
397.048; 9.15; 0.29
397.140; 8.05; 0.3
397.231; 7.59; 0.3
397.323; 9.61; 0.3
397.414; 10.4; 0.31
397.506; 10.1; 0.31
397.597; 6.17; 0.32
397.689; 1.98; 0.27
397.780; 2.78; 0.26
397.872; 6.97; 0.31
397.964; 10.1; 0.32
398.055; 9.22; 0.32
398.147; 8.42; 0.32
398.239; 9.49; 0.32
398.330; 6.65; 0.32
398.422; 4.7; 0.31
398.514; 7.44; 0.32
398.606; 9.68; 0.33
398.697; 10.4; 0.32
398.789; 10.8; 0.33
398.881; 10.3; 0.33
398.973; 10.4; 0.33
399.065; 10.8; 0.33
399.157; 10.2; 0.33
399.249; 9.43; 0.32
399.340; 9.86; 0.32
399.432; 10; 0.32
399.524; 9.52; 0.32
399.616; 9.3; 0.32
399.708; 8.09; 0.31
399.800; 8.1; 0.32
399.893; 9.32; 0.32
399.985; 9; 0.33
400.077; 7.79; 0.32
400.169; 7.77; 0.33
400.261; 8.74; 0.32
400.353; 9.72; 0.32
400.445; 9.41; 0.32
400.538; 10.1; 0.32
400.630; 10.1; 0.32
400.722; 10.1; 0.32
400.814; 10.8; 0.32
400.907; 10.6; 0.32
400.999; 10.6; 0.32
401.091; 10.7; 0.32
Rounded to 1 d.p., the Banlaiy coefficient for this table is 0.1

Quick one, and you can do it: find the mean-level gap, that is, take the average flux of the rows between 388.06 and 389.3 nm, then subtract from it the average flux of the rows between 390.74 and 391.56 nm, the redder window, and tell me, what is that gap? 2.7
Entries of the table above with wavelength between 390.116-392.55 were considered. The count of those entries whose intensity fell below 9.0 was 8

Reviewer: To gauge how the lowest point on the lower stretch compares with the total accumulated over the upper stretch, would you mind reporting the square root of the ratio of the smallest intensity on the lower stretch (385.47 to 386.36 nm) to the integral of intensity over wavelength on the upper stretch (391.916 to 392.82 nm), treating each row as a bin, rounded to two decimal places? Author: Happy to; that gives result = 1.02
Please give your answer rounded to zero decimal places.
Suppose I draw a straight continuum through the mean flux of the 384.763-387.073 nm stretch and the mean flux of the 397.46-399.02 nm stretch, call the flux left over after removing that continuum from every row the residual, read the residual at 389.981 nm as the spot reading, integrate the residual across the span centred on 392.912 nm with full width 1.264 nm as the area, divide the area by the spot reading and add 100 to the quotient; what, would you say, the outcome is 99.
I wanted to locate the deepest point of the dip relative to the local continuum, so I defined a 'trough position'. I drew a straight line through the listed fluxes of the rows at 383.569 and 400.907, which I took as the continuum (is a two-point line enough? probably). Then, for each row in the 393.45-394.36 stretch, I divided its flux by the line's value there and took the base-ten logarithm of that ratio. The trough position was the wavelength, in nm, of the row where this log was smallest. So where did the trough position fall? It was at 393.589 nm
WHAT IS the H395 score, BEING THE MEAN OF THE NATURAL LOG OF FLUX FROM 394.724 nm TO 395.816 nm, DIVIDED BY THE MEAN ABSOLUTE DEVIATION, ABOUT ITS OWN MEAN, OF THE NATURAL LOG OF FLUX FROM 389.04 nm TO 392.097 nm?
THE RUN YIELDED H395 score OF 12.4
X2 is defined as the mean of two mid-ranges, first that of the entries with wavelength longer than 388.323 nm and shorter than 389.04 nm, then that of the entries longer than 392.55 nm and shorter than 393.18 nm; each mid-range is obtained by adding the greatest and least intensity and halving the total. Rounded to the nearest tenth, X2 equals 8.3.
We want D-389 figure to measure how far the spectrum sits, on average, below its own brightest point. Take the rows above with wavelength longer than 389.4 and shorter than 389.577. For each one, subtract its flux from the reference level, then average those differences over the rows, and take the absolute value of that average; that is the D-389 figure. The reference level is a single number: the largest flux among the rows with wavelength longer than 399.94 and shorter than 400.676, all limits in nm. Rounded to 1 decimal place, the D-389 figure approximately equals 1.1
